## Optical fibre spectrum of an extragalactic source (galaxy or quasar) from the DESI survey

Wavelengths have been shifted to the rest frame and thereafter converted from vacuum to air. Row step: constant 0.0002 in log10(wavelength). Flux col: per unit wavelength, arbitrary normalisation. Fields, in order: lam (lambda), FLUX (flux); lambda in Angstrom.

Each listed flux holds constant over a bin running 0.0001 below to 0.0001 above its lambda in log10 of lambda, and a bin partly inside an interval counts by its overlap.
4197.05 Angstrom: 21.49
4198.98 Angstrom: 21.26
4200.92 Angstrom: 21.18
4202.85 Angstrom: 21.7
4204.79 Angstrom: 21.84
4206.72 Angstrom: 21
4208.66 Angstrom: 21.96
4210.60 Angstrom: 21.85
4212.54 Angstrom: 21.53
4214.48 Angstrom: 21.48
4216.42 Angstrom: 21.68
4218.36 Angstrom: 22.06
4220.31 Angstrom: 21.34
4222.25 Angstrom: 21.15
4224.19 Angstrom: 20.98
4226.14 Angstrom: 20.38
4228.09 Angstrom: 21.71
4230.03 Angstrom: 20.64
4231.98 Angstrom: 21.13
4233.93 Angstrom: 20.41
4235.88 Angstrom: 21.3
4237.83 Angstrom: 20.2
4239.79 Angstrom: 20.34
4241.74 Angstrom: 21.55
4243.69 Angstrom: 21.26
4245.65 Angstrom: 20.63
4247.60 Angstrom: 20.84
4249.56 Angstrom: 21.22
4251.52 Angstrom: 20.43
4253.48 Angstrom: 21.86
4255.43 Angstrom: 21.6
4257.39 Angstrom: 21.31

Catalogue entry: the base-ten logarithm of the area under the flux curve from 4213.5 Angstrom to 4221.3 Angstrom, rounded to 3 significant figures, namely 2.23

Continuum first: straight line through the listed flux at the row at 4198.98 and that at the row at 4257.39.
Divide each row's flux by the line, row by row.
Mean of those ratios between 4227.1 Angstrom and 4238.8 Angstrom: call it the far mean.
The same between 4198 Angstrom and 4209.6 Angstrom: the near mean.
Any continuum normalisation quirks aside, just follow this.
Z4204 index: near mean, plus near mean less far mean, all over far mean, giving 1.06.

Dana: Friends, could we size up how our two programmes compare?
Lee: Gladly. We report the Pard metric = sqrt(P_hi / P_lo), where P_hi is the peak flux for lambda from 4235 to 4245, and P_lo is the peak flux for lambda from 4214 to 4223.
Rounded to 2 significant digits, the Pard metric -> 0.99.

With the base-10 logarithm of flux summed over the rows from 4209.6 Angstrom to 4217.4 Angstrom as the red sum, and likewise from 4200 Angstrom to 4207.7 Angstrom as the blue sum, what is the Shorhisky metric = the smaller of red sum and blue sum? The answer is 5.32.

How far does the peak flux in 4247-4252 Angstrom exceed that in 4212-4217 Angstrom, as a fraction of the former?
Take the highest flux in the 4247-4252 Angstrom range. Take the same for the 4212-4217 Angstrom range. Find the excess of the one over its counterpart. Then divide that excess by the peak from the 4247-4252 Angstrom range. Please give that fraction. -0.022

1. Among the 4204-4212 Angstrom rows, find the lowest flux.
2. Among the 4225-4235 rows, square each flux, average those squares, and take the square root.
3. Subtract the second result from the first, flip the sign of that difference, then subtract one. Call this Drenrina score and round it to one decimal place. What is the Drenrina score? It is -1.1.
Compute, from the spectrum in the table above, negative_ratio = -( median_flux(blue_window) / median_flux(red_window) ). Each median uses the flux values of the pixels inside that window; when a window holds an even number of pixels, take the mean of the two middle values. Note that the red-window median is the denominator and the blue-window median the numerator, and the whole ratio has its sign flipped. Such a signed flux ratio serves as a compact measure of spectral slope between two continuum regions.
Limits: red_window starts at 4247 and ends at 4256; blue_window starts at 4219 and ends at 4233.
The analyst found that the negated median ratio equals -0.996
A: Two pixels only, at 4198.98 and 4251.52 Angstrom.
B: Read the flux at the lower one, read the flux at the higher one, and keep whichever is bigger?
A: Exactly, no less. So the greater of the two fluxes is 21.26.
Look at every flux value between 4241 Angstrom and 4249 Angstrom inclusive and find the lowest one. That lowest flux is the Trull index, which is 20.63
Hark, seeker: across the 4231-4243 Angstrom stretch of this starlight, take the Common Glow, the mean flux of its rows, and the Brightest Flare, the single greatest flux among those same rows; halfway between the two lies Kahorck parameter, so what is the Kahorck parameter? 21.19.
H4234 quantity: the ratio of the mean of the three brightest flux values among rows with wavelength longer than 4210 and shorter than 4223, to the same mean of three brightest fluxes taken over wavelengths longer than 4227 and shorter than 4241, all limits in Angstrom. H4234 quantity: 1.02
